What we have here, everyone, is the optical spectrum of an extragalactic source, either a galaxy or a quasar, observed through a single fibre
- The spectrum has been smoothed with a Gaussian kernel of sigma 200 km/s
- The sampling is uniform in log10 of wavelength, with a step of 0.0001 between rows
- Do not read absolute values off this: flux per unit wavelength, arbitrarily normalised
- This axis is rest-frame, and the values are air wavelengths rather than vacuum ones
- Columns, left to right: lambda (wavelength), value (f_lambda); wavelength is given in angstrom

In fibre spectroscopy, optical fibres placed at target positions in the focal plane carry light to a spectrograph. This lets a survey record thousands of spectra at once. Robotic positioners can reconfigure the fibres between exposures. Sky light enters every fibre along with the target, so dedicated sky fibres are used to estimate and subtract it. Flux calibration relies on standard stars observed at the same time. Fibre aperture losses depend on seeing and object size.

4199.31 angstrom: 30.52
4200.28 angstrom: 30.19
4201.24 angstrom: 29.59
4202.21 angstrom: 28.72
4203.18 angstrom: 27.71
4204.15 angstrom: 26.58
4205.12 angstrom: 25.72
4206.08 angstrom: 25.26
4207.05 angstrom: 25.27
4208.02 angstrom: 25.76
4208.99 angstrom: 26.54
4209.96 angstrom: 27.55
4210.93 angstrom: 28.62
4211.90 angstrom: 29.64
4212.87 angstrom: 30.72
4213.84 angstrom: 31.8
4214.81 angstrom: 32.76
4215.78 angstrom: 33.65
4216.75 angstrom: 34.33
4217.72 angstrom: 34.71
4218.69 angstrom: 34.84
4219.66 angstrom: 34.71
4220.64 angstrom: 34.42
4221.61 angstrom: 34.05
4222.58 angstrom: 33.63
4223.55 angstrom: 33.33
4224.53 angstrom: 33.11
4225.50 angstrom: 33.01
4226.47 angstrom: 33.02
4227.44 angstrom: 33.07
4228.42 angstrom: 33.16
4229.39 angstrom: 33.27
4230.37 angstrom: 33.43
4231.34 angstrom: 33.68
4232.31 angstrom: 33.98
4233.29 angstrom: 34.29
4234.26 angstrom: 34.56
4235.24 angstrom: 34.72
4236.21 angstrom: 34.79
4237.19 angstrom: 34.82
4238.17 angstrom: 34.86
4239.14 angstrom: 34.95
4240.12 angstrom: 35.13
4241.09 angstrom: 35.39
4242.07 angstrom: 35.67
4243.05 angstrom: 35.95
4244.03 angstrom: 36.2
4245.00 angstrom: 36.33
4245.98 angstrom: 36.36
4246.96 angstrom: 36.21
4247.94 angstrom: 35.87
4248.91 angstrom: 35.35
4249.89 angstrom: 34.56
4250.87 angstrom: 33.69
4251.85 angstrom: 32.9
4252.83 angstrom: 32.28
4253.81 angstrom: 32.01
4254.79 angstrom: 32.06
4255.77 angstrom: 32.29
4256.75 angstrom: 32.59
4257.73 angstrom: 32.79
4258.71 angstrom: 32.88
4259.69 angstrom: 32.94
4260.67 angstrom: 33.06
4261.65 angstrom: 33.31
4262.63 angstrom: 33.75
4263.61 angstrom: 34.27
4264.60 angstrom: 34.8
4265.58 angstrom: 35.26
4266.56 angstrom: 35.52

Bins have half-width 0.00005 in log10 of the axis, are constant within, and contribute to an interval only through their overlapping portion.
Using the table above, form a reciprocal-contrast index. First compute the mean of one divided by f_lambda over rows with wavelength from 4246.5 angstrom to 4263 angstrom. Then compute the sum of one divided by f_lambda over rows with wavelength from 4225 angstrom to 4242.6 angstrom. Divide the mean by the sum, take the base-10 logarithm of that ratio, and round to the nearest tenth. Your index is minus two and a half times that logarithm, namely 3.1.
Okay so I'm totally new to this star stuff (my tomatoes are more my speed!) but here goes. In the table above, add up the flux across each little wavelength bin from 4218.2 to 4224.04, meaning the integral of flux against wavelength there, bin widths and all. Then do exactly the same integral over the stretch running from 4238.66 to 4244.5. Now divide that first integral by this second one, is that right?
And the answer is 0.96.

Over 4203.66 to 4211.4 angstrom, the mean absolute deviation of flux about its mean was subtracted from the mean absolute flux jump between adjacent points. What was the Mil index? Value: -0.24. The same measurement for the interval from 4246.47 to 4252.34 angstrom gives -0.38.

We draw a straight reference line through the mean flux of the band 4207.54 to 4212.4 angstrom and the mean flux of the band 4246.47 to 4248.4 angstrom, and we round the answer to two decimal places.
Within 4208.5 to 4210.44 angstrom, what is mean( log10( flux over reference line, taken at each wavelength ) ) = -0.01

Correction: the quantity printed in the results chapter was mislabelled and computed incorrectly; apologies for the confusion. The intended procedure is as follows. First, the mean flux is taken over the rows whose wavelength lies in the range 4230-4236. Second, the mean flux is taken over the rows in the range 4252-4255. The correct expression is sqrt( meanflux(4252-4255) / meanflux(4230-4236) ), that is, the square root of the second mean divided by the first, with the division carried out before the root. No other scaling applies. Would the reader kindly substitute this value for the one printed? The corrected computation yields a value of 0.97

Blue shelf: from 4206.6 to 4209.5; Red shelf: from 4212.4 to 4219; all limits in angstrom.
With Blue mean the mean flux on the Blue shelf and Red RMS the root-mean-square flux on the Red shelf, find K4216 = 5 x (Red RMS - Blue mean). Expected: 37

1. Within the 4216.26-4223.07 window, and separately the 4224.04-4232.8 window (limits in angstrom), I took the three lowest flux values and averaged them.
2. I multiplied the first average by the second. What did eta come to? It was 1123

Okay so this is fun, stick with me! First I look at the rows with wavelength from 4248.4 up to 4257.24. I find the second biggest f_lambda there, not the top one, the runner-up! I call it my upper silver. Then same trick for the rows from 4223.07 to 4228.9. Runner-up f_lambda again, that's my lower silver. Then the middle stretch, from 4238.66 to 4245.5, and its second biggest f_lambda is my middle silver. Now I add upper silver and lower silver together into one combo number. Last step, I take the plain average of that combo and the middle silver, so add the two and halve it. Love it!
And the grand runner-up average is 52.0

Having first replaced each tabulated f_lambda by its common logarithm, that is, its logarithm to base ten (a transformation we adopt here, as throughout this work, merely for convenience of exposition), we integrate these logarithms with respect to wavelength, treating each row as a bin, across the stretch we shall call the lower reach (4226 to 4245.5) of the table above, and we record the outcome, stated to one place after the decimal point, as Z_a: 30.0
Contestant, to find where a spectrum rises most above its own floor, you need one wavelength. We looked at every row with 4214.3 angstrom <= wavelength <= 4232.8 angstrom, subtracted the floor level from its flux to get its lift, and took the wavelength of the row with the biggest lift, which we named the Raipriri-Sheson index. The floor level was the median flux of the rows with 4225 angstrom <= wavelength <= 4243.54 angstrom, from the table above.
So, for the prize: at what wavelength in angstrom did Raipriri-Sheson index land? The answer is 4218.69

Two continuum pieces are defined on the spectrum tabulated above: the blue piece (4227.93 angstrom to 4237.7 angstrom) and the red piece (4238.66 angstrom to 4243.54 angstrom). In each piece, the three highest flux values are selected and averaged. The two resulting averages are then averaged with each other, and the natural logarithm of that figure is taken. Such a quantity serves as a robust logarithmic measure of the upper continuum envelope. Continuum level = 3.562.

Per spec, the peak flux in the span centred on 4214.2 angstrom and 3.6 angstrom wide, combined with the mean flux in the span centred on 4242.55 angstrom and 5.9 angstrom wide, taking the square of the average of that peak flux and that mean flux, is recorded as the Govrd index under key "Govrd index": 1205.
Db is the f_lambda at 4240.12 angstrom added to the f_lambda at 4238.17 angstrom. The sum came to 70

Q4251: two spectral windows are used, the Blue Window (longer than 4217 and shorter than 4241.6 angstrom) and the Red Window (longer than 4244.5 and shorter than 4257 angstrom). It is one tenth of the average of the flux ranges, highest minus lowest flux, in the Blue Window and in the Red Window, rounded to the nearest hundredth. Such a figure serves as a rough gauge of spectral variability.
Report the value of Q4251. 0.34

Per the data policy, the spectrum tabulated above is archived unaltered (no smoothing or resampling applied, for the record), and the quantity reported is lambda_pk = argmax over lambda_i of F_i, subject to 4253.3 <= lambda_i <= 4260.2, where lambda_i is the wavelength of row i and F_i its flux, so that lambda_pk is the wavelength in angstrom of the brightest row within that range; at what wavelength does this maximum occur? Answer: 4259.69 angstrom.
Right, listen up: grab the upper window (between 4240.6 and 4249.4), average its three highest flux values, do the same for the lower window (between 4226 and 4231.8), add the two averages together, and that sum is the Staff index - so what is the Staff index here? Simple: 69.8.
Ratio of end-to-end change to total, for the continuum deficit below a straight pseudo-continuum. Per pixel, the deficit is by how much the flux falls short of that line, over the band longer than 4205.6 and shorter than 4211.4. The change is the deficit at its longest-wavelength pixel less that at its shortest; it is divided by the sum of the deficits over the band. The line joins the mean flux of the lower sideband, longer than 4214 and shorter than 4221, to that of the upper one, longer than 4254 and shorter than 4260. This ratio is -0.1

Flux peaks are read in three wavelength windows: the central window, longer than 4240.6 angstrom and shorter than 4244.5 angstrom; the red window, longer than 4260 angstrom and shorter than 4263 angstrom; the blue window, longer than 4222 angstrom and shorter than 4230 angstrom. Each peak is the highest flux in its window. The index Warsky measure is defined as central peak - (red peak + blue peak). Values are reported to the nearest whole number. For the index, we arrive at -31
